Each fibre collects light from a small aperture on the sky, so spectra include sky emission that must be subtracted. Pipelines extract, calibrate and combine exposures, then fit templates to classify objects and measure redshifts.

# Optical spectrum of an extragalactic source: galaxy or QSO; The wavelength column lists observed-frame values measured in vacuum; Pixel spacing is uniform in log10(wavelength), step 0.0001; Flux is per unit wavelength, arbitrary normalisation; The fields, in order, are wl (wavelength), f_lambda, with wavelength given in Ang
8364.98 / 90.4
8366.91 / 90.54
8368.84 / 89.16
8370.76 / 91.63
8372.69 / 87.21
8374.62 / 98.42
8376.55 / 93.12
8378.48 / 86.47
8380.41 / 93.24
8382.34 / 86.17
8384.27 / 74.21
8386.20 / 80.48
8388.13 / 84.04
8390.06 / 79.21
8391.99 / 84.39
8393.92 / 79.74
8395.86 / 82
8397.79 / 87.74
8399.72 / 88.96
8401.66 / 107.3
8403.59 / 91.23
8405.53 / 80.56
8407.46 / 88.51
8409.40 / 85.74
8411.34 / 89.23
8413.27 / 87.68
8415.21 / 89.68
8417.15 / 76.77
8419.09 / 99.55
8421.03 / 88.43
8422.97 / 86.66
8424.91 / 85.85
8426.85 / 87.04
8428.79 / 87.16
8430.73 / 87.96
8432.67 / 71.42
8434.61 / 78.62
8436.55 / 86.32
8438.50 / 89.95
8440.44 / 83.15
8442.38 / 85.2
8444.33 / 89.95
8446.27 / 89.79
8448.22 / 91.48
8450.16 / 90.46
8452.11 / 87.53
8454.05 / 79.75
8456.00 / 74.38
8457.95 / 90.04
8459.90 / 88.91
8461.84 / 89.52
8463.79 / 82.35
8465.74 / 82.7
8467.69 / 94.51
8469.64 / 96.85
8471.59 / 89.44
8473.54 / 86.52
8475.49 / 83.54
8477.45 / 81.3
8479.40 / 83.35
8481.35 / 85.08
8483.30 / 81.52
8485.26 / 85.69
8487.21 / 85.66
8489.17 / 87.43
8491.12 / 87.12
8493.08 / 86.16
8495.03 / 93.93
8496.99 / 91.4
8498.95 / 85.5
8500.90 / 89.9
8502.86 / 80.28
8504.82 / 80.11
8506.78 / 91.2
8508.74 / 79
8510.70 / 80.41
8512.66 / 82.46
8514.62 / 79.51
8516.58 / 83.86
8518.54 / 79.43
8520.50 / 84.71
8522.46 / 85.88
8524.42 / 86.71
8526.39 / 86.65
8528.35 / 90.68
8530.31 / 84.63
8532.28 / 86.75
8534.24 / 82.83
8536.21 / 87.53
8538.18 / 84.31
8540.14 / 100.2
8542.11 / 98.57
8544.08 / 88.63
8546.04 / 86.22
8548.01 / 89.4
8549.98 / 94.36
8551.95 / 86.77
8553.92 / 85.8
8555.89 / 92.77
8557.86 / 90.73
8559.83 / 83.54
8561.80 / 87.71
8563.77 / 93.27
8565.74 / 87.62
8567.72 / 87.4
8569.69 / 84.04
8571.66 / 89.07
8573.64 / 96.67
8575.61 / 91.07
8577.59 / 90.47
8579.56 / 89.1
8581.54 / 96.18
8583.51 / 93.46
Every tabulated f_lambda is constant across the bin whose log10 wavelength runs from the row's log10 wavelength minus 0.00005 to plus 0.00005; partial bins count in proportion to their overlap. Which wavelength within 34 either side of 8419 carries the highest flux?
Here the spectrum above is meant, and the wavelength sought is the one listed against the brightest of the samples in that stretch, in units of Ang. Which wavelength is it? 8401.66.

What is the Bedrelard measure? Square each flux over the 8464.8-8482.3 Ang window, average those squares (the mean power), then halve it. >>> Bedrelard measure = 3801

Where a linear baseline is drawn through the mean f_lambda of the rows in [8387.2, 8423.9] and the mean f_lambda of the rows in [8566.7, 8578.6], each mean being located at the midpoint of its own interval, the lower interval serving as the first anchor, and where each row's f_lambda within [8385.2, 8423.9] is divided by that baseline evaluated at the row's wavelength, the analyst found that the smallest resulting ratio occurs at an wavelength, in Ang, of 8417.15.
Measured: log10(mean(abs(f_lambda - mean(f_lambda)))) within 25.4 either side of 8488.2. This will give 0.58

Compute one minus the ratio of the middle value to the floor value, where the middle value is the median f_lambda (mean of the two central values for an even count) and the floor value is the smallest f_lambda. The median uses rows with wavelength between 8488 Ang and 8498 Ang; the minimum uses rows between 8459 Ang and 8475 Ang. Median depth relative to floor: -0.062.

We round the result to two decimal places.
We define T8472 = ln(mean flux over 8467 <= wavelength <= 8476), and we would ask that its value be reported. 4.50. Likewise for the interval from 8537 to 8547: 4.52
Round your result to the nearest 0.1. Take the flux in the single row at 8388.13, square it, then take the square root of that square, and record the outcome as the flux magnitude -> 84.0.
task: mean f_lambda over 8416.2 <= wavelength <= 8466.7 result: 85.8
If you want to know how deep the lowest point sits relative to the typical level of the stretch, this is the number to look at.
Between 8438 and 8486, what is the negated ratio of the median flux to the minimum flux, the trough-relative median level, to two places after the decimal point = -1.16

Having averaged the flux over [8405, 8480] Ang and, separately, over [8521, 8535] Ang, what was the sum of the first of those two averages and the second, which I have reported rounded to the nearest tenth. 172.7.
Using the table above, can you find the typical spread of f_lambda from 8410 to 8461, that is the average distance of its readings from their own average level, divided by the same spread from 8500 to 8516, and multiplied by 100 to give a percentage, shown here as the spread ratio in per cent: 110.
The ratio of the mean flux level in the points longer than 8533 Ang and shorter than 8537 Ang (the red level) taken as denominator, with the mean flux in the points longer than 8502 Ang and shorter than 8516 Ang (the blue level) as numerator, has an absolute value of 0.96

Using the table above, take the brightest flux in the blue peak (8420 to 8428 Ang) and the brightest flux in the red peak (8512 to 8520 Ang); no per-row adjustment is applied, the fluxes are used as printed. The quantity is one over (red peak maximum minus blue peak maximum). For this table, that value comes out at -0.22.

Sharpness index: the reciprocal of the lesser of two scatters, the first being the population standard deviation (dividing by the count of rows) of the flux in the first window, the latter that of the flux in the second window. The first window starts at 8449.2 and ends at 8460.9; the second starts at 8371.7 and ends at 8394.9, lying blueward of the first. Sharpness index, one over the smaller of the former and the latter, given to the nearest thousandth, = 0.166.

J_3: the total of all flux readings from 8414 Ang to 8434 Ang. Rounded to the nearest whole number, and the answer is 861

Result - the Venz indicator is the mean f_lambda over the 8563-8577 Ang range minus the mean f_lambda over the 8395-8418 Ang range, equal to 2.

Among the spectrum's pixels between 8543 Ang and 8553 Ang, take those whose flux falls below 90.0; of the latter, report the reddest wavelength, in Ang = 8551.95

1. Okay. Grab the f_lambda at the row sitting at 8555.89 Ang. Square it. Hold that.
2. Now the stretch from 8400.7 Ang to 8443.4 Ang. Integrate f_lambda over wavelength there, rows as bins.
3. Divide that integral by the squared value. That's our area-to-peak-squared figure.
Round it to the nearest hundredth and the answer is 0.43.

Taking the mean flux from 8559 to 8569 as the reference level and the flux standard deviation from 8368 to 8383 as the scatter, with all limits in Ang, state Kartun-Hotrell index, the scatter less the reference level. -84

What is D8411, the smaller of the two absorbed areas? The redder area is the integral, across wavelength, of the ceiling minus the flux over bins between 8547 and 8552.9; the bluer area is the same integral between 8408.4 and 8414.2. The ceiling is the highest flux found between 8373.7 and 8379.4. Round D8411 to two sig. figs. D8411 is 49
